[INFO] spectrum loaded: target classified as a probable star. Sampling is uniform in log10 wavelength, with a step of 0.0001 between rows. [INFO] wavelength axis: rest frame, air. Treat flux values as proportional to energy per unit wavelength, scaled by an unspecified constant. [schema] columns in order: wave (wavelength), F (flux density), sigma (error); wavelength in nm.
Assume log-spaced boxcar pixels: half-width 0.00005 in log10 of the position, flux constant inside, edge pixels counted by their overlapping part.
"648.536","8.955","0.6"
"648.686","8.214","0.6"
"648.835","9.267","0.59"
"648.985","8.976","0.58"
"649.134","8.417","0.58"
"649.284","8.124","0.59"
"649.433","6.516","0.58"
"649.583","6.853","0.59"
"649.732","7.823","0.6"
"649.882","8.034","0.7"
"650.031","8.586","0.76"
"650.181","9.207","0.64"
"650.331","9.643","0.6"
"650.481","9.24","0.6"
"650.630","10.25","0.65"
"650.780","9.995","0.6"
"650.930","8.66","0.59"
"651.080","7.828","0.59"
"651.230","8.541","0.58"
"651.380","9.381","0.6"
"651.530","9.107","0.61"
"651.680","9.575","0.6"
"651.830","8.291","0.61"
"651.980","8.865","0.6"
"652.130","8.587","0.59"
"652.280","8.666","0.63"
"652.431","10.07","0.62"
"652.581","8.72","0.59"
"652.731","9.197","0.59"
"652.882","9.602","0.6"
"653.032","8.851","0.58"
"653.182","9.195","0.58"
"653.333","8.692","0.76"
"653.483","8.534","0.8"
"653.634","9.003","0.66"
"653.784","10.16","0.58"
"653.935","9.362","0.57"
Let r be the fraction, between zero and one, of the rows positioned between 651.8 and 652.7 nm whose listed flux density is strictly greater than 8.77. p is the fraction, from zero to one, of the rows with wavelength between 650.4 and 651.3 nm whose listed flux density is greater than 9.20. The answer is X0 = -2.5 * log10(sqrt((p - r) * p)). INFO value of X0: 1.3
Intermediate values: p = 0.50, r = 0.33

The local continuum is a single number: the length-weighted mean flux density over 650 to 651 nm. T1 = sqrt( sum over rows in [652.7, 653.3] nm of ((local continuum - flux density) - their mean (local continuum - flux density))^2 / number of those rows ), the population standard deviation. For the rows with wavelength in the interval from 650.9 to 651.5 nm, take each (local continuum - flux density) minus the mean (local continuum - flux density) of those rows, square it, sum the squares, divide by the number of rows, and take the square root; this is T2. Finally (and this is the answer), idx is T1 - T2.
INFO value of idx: -0.28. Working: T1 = 0.3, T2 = 0.55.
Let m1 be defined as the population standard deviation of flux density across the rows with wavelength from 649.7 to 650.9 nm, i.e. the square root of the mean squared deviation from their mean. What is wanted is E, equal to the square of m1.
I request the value 0.69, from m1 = 0.83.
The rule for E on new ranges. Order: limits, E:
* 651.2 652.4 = 0.17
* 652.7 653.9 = 0.24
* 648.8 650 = 0.79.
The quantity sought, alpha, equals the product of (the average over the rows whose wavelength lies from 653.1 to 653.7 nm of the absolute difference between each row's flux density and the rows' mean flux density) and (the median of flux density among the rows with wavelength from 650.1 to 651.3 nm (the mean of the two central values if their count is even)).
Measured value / 2.24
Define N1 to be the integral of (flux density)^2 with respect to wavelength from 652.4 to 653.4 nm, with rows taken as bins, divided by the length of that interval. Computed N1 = 84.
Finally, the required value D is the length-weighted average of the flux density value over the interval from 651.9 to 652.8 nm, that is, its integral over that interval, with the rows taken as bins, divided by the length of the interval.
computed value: 9.0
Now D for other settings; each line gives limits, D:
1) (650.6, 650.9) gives 9.9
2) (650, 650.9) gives 9.5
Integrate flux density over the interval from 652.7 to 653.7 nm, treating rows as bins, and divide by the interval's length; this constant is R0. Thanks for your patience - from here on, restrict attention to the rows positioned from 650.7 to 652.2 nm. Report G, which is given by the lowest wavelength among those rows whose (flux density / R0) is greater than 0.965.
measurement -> 650.780 nm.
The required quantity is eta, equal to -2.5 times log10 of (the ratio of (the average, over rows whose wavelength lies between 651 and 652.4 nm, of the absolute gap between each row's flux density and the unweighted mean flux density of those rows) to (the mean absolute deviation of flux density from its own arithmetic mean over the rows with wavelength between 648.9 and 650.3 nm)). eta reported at 0.5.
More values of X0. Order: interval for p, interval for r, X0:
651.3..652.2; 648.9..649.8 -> 1.6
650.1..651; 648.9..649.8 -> 0.3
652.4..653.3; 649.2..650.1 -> 1.2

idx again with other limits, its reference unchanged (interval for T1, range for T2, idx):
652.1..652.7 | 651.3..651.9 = 0.12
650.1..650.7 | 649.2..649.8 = -0.24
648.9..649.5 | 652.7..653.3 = 0.65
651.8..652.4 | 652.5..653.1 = -0.14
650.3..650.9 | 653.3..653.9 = -0.26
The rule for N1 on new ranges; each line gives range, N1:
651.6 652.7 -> 81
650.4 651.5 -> 84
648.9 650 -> 62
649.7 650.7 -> 82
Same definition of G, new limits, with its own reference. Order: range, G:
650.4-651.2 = 650.481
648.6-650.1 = 648.835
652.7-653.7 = 652.731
